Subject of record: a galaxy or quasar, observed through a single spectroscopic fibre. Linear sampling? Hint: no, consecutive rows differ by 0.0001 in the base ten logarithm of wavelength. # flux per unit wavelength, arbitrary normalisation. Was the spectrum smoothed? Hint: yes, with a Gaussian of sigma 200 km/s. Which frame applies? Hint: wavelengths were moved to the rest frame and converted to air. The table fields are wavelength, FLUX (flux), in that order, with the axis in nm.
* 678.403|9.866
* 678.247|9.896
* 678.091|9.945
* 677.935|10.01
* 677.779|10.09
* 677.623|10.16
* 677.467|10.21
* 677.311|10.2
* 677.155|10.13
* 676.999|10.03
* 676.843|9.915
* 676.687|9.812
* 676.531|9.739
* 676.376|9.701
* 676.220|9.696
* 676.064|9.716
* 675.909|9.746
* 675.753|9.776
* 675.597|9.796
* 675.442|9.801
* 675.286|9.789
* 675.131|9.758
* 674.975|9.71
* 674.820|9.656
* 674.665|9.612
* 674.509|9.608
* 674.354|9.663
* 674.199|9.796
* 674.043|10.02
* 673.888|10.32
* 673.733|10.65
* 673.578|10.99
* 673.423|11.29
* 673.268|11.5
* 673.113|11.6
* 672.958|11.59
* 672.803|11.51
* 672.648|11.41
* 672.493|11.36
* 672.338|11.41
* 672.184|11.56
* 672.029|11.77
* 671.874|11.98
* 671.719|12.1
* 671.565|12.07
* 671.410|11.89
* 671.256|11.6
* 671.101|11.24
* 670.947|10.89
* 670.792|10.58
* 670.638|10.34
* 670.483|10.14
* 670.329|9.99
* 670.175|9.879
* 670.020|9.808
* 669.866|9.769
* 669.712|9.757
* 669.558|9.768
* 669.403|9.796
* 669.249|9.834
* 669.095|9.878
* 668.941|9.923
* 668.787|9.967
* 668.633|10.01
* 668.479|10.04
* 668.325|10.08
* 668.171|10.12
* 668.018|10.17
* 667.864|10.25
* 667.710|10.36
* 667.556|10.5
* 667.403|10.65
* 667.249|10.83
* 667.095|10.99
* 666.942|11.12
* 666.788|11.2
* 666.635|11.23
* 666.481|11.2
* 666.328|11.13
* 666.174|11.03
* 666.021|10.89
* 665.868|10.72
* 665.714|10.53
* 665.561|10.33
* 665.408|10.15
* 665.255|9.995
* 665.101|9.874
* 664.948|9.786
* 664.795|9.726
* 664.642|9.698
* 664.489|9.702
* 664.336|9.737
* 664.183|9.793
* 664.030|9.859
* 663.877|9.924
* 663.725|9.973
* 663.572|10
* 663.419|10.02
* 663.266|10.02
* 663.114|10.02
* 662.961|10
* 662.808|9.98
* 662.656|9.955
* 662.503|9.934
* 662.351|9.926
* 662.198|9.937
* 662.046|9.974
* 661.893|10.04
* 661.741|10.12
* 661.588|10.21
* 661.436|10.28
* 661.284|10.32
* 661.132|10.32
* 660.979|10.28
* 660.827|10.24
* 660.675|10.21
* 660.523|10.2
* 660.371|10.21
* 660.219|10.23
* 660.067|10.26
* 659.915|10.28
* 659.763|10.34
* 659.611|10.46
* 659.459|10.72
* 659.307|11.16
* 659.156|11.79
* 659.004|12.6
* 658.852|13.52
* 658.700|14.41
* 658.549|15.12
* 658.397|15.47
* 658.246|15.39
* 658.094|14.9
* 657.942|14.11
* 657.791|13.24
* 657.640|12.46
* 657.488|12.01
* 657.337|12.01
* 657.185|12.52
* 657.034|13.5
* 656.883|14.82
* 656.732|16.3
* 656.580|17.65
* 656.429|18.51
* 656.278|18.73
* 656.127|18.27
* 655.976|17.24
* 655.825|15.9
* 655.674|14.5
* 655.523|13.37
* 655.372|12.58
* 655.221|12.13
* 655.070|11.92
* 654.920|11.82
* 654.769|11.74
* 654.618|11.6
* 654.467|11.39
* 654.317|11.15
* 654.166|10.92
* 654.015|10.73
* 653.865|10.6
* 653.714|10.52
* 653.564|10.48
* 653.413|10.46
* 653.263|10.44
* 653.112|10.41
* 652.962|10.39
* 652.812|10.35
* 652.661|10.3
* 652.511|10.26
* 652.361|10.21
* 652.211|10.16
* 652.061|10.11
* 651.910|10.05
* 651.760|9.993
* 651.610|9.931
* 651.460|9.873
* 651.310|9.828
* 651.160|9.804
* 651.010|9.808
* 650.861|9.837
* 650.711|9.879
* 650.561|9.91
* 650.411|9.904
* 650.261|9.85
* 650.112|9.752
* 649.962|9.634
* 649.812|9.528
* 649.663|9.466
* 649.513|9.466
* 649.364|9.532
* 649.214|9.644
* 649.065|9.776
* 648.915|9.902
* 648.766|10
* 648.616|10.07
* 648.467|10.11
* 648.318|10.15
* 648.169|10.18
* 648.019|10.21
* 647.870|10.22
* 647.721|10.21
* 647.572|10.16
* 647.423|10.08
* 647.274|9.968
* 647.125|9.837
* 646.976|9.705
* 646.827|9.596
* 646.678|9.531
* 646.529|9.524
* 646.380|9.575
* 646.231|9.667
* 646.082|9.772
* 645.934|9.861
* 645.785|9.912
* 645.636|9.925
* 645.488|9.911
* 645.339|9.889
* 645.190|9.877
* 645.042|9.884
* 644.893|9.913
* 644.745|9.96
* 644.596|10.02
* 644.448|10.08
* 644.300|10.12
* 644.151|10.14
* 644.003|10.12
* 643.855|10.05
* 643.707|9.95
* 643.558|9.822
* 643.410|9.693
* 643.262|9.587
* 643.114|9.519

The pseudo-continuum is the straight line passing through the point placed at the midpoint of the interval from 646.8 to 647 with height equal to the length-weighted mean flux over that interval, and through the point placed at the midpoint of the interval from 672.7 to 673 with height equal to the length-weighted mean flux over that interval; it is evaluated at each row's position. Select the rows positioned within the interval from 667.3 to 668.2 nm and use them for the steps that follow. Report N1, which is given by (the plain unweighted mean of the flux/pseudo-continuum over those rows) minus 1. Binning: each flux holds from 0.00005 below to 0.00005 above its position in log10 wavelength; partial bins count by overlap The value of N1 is -0.07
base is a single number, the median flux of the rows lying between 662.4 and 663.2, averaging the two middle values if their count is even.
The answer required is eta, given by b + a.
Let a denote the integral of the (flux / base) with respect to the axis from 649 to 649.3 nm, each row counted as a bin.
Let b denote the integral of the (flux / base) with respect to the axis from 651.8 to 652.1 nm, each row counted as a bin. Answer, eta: 0.59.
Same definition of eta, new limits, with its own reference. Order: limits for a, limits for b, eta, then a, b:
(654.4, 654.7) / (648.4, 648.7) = 0.65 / 0.35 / 0.303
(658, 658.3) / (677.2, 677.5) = 0.76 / 0.45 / 0.306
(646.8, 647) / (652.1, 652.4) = 0.50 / 0.19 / 0.306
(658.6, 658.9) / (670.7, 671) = 0.75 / 0.42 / 0.322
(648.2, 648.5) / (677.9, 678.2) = 0.61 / 0.31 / 0.300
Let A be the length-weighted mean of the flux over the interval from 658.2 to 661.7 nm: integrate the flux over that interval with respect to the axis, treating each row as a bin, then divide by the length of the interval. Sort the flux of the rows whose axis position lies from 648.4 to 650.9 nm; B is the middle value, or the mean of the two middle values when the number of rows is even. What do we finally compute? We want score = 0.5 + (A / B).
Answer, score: 1.66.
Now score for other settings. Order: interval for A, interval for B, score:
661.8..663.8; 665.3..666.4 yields 1.43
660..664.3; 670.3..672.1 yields 1.38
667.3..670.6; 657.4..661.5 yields 1.44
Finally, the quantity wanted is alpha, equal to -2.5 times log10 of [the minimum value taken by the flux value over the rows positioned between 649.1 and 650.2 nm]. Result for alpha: -2.44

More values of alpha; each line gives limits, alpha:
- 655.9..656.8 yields -3.03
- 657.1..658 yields -2.70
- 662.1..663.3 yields -2.49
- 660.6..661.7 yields -2.52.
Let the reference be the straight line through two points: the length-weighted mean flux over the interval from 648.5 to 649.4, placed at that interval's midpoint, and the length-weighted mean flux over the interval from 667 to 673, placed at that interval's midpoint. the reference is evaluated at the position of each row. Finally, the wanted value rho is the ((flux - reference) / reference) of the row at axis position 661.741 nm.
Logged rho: -0.02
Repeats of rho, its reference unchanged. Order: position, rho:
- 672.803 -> 0.07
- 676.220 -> -0.11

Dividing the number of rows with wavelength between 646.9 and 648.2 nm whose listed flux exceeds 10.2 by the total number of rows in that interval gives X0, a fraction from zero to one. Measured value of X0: 0.3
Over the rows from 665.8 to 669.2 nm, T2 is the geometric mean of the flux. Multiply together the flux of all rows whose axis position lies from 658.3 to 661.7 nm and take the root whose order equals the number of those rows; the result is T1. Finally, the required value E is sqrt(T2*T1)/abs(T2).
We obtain 1.03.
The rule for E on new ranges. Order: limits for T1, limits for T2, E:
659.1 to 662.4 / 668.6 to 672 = 0.99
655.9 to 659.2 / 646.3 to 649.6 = 1.22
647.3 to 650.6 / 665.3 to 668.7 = 0.97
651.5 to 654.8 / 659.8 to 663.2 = 1.02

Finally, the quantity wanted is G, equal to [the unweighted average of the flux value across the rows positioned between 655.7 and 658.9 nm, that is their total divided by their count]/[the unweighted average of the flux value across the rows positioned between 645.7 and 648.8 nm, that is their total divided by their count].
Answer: 1.52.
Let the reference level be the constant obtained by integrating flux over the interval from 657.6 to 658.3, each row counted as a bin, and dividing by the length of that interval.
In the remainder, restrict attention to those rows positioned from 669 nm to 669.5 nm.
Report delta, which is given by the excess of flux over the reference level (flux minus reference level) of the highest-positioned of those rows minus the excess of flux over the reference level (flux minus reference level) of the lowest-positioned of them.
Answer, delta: -0.1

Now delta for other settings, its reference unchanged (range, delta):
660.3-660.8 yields 0.0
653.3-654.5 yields 0.9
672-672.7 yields -0.4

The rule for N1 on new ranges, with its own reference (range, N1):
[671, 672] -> 0.03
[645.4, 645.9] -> 0.04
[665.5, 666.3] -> -0.03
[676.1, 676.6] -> -0.18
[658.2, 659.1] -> 0.37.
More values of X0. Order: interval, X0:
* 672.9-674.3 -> 0.8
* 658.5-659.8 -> 1.0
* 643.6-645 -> 0.0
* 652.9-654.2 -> 1.0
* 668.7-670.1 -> 0.0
